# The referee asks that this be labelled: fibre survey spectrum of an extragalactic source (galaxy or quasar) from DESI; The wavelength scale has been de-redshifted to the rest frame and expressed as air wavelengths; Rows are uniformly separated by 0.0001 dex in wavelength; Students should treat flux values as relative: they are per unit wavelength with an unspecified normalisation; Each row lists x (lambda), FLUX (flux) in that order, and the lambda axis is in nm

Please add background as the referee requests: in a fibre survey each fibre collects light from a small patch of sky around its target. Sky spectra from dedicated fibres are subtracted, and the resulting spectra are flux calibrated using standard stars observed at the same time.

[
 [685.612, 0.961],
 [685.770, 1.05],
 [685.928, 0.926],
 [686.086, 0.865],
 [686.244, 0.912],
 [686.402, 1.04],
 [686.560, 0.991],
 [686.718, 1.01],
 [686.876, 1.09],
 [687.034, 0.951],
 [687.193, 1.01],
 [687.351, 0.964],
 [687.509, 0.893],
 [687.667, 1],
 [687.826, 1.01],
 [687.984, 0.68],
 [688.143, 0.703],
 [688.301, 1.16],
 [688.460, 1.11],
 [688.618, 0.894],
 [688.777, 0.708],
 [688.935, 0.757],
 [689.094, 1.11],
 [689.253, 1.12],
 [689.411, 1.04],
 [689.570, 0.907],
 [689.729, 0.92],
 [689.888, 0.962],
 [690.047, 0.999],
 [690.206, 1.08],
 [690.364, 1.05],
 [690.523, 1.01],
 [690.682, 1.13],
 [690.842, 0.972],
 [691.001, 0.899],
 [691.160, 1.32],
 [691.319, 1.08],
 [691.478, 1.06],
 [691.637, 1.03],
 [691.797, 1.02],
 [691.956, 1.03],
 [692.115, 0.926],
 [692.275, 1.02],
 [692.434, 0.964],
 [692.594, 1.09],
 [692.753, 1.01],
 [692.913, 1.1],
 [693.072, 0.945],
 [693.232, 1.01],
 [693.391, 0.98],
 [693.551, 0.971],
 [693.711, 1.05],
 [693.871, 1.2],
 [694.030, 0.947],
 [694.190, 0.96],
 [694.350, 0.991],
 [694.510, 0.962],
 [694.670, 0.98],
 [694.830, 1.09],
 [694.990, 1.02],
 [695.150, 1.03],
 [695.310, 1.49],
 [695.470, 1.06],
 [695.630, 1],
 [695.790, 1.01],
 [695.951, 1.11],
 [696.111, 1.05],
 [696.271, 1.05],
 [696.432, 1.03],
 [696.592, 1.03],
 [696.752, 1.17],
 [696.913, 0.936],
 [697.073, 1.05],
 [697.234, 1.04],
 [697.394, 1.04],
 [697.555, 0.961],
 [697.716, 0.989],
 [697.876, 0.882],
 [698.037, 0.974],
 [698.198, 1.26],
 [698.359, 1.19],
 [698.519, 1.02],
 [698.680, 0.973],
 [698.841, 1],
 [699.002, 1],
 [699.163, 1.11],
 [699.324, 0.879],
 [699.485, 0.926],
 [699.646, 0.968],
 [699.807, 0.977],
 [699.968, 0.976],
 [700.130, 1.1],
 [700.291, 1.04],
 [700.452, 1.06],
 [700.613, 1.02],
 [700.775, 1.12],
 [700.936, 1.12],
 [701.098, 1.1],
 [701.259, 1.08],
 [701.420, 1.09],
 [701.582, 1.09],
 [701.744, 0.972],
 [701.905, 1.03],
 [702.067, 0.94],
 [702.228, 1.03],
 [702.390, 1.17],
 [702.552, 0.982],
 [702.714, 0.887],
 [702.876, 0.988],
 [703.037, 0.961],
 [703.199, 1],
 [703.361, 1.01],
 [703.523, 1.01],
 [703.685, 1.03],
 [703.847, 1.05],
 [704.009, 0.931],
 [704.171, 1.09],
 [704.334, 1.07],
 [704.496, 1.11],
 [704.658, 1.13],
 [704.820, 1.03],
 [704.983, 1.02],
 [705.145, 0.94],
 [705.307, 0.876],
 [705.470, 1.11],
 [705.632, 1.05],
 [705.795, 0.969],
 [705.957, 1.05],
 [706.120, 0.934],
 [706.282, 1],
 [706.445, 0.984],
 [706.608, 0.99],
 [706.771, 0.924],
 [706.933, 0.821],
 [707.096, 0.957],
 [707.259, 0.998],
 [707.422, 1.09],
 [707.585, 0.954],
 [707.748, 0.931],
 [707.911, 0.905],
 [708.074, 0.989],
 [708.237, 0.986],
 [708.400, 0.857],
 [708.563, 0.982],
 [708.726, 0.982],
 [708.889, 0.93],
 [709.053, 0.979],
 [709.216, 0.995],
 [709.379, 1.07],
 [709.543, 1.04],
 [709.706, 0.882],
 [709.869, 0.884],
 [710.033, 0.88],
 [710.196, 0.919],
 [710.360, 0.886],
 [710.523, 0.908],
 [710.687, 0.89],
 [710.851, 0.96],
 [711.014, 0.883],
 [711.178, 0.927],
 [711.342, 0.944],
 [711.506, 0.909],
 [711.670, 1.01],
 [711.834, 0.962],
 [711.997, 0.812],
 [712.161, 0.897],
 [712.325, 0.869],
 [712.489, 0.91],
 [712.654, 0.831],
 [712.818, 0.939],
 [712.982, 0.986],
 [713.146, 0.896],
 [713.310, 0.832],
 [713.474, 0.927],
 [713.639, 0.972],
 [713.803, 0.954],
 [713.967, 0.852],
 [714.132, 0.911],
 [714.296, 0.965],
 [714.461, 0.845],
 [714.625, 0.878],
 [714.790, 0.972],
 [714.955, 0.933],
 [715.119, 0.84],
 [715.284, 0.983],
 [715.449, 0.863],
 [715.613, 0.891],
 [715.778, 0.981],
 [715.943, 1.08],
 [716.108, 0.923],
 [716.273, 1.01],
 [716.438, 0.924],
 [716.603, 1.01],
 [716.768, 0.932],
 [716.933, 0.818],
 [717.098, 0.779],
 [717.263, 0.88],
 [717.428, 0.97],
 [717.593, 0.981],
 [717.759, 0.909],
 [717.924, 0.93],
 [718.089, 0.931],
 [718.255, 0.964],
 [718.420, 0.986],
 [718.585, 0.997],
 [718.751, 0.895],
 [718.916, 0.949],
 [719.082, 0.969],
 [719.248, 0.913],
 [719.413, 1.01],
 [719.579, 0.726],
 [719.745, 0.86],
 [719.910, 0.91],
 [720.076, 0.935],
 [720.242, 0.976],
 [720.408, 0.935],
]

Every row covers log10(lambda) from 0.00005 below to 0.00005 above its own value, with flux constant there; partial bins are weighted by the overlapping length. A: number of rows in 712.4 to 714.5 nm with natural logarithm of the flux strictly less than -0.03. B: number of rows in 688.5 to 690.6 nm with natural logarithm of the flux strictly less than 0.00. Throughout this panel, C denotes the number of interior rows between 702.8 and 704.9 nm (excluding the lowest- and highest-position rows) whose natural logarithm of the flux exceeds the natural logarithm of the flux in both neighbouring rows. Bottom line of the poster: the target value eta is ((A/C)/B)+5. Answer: 5.52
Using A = 11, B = 7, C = 3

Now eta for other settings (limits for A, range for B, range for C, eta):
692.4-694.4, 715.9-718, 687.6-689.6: 5.13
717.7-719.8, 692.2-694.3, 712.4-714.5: 5.56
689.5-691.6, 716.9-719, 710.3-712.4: 5.06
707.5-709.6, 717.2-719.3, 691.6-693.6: 5.08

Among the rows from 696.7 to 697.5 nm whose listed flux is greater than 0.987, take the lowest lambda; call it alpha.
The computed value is 696.752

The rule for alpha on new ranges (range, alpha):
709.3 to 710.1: 709.379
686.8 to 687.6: 686.876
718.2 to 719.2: 718.585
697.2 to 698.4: 697.234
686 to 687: 686.402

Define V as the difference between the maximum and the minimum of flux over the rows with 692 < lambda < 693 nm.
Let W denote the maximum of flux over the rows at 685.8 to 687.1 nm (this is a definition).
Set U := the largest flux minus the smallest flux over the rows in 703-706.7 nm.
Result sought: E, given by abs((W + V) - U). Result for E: 1.01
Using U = 0.25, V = 0.17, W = 1.09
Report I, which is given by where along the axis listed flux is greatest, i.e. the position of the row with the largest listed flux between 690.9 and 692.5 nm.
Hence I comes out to 691.160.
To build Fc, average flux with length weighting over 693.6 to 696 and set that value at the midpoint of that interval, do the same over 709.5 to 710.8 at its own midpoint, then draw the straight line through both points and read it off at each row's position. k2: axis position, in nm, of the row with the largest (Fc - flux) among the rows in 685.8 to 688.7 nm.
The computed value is 687.984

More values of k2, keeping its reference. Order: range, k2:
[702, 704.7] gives 702.714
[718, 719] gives 718.751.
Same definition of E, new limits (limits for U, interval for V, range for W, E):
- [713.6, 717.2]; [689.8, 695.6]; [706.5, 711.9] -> 1.38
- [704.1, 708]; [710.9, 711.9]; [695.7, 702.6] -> 1.08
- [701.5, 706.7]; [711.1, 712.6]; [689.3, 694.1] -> 1.22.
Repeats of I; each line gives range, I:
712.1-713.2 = 712.982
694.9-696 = 695.310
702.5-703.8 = 703.685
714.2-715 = 714.790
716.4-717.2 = 716.603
